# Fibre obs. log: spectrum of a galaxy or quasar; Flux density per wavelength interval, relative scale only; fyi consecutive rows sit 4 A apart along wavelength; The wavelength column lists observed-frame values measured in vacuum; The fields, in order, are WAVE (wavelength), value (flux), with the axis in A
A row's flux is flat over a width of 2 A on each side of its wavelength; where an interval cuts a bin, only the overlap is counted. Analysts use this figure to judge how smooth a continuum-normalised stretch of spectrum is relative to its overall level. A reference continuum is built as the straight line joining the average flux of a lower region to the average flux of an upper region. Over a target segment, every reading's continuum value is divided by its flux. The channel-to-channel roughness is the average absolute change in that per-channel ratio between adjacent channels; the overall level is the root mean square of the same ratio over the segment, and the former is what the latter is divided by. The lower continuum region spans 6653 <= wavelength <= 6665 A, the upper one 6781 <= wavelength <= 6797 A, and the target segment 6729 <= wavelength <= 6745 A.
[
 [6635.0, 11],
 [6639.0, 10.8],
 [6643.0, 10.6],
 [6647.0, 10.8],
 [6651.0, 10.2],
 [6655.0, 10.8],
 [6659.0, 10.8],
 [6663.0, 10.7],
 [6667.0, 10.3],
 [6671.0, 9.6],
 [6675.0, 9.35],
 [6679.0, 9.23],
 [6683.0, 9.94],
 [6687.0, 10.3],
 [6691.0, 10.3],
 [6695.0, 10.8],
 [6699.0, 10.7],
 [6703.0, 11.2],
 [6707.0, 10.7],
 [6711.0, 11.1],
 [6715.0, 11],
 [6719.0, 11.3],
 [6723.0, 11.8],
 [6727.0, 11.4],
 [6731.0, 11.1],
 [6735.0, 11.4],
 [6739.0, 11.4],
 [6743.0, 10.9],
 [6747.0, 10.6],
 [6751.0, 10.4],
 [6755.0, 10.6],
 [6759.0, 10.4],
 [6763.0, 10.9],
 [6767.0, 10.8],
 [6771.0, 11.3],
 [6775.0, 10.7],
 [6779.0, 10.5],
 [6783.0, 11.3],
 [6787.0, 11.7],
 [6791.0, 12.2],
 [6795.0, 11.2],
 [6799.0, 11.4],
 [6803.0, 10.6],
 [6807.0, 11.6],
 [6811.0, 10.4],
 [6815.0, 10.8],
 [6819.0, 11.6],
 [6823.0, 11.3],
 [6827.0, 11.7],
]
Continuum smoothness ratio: 41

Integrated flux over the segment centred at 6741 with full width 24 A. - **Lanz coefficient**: 263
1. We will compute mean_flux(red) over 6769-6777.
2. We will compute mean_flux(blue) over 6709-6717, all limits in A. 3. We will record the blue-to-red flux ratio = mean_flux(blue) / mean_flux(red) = 1.00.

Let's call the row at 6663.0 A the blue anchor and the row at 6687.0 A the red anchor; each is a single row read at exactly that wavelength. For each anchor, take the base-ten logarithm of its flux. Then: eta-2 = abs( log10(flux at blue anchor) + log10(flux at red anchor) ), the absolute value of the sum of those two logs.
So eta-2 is 2.04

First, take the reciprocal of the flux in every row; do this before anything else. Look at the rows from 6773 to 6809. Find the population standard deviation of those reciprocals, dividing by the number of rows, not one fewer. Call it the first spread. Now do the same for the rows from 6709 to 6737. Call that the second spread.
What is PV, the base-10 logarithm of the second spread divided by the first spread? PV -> -0.34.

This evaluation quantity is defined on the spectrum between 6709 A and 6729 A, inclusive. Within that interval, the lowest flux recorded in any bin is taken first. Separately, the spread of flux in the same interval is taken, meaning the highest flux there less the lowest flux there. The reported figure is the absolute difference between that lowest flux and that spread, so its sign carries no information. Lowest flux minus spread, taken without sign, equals 10.2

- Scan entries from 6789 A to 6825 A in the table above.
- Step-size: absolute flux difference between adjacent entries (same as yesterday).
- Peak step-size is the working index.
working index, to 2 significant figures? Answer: 1.2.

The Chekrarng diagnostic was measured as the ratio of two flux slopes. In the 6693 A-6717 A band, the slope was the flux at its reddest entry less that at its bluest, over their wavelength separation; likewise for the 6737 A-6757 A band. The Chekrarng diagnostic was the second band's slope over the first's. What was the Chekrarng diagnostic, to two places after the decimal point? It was -5.00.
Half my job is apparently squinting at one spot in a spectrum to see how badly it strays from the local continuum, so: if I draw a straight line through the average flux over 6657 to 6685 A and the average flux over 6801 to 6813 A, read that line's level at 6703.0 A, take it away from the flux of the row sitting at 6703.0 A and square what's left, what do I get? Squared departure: 1.0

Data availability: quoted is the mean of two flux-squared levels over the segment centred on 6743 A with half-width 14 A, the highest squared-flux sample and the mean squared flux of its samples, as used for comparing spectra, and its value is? 124.6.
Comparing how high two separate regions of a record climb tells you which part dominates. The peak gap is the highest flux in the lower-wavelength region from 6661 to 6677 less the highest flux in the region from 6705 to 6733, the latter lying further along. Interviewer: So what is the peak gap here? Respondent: -1.1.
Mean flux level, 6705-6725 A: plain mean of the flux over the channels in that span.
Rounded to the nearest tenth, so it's 11.2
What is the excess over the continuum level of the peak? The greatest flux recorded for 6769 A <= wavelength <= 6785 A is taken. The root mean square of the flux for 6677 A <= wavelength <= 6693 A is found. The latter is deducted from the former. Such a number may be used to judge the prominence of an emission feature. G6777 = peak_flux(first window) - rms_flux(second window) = 1.3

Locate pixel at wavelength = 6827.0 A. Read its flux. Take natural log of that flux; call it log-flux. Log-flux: 2.46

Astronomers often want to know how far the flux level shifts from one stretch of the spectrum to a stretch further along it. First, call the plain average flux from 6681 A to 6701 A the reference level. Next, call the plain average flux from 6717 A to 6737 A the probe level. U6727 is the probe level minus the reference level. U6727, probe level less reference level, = 1.0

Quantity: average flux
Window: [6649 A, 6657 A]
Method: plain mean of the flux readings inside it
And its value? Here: 10.5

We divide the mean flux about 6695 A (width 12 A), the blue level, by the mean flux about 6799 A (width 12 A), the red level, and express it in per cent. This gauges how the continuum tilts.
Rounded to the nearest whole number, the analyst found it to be 96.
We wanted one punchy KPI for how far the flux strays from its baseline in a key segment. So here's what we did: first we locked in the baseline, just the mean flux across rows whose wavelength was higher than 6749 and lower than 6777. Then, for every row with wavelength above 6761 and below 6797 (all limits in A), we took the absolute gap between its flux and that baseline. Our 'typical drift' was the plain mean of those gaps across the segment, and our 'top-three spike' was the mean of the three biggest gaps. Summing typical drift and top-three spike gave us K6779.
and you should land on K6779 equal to 1.5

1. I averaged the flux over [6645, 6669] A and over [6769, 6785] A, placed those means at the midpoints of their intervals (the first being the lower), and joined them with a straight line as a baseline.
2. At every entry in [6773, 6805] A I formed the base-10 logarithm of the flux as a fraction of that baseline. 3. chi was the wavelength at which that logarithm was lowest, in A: 6779.0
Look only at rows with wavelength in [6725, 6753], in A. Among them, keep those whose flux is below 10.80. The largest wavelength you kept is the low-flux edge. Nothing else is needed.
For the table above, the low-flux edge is 6751.0 A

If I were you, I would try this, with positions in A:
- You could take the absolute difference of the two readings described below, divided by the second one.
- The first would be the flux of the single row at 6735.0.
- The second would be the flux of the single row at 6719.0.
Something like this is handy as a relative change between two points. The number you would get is 0.01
